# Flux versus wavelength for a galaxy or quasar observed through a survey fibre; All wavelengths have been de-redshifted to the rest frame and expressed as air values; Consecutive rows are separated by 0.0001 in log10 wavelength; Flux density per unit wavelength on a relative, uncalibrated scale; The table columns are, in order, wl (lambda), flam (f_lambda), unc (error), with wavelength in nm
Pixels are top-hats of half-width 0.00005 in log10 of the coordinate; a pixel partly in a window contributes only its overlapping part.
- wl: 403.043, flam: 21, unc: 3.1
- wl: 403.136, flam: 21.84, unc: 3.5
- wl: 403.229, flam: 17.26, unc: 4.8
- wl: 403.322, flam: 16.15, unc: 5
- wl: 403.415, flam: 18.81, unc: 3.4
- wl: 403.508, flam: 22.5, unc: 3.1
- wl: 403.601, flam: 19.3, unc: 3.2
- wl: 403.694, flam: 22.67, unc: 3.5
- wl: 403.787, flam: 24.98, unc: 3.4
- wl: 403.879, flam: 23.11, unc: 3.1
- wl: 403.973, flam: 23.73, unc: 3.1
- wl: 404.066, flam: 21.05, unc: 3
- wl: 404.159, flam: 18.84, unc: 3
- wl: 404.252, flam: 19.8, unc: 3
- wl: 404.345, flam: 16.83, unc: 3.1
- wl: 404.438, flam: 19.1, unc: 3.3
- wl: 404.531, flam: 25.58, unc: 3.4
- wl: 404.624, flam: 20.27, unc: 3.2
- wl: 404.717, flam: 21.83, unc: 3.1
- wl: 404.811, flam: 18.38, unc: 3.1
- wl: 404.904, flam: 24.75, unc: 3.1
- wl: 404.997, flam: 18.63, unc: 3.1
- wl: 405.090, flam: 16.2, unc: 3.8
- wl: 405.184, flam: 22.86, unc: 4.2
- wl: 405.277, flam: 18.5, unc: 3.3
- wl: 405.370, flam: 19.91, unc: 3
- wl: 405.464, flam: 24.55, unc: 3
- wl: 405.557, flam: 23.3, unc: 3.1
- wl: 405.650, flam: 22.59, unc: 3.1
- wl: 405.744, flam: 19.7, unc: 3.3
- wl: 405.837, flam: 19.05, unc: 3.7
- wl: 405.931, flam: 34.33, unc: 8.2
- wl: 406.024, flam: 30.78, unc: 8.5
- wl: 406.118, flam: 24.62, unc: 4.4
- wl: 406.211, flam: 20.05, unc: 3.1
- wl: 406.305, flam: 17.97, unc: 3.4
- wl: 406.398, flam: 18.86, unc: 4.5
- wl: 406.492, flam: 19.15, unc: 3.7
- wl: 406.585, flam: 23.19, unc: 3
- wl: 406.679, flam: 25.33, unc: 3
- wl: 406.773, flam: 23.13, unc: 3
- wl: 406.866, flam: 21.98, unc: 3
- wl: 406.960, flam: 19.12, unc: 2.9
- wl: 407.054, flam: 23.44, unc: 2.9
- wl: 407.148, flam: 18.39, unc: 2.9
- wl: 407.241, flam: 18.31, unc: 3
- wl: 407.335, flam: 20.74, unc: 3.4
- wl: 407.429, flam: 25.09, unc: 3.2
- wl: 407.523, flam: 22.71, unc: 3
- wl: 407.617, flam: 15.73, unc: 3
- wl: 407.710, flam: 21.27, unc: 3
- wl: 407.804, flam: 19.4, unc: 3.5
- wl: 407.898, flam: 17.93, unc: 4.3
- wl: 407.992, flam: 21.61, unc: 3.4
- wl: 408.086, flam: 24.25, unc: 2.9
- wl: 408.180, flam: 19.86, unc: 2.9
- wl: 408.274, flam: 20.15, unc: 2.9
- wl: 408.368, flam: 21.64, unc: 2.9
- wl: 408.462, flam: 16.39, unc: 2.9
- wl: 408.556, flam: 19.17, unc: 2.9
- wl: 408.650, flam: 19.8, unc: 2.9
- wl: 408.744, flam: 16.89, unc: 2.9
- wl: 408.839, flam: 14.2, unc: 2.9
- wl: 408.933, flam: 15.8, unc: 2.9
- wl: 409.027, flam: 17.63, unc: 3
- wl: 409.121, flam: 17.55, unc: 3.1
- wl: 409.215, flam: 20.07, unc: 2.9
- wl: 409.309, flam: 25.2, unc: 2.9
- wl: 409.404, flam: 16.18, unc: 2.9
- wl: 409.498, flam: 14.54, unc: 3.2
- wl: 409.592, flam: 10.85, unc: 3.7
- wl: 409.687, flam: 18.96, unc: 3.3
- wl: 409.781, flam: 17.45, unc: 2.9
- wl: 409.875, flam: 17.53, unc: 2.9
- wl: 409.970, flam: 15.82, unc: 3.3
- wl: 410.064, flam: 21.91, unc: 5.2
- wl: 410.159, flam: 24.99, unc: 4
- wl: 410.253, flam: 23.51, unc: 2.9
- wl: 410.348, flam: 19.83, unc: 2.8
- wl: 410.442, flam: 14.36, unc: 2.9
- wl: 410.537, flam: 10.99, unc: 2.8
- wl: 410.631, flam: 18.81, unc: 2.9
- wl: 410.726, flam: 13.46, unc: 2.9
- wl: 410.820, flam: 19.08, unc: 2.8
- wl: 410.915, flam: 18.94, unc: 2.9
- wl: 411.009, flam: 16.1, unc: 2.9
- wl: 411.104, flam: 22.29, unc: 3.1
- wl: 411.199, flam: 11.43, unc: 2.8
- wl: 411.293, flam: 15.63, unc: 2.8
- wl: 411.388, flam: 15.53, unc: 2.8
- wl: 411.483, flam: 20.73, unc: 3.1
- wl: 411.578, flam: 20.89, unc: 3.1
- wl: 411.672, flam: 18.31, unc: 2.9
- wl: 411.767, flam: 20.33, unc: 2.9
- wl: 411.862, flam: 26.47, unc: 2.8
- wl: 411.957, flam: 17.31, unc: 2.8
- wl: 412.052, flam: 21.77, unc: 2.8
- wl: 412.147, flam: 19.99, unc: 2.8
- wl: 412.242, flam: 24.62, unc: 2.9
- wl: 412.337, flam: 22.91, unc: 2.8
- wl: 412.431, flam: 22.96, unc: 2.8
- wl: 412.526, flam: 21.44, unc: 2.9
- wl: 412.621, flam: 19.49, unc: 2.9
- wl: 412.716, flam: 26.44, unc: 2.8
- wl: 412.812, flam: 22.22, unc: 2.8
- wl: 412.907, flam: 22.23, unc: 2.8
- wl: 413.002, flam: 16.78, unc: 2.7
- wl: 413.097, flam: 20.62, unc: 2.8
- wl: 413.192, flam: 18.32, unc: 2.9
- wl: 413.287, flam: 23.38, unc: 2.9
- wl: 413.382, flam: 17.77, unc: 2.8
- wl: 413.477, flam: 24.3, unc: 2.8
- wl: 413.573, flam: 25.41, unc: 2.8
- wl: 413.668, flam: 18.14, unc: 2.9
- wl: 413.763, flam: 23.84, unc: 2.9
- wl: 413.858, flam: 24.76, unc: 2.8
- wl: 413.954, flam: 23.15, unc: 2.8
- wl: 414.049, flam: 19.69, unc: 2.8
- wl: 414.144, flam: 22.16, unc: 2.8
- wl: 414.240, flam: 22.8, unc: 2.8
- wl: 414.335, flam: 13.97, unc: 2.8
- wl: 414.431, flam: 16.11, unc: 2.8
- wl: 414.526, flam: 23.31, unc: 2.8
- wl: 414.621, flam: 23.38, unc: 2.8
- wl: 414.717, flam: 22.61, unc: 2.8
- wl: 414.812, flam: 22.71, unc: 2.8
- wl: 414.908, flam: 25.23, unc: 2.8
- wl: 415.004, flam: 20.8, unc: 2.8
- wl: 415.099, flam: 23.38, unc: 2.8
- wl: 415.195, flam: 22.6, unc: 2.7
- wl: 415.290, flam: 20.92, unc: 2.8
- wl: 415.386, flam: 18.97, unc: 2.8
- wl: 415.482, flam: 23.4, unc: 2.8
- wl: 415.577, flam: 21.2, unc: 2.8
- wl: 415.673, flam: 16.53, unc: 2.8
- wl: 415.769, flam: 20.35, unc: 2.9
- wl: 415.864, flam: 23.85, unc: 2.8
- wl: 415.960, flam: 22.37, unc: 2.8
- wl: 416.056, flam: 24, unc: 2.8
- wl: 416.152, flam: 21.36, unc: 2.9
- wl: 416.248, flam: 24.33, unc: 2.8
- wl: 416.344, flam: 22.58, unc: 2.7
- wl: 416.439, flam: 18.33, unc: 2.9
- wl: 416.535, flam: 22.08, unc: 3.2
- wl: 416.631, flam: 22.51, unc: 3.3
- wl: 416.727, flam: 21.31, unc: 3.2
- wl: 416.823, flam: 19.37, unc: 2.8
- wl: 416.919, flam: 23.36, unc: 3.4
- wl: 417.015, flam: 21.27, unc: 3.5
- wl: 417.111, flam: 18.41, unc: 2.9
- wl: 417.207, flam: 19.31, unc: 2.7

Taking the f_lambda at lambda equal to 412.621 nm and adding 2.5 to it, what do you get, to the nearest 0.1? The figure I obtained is 22.0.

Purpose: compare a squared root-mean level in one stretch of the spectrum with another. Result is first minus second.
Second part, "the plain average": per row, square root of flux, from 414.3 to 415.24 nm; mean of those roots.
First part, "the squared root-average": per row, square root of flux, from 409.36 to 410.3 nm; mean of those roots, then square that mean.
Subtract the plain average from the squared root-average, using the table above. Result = 13.3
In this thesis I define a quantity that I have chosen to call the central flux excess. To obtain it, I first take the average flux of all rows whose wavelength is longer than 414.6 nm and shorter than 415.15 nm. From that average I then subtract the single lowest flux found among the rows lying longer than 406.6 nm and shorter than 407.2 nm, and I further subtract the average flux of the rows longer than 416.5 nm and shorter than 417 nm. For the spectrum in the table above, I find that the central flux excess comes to -17.1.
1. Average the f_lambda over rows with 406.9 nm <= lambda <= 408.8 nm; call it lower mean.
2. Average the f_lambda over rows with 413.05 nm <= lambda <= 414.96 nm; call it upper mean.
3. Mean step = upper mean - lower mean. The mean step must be 1.5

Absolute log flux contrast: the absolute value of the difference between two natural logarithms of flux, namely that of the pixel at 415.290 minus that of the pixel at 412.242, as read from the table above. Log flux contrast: 0.16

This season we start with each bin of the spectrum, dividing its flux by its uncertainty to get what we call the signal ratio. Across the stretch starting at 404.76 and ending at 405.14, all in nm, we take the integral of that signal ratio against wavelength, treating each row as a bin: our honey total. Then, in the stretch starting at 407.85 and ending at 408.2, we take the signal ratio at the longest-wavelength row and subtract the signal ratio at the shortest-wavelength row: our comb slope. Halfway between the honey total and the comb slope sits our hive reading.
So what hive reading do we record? 2.5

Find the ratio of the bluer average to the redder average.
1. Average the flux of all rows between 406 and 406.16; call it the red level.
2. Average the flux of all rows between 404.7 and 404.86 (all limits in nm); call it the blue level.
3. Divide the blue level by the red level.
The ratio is 0.73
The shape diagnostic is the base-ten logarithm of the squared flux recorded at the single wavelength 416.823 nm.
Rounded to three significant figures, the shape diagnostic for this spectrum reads 2.57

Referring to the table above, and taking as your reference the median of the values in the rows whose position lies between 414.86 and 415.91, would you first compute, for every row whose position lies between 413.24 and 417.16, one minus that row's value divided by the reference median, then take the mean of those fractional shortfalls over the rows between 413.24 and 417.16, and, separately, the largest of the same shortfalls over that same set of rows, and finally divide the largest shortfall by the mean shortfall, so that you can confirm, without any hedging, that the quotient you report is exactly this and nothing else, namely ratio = -18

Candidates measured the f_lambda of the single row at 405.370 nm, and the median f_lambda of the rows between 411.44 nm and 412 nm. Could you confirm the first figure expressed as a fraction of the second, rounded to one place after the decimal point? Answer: 1.0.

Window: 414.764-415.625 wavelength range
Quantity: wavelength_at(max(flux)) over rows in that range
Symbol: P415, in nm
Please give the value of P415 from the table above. 414.908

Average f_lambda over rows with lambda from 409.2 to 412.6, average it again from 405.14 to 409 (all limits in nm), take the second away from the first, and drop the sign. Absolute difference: 2.1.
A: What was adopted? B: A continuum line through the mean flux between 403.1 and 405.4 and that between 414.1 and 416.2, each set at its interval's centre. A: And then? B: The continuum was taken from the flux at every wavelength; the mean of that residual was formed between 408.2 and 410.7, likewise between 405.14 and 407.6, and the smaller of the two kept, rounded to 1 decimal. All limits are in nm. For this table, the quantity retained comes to -2.9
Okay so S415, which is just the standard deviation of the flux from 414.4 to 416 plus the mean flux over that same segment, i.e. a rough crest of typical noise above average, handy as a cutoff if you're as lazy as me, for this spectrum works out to 24.1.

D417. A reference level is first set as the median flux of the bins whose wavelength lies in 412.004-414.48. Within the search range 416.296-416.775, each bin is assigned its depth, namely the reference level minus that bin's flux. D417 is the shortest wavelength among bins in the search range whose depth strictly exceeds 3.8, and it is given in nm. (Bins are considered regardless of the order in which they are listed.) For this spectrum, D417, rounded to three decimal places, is 416.439 nm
